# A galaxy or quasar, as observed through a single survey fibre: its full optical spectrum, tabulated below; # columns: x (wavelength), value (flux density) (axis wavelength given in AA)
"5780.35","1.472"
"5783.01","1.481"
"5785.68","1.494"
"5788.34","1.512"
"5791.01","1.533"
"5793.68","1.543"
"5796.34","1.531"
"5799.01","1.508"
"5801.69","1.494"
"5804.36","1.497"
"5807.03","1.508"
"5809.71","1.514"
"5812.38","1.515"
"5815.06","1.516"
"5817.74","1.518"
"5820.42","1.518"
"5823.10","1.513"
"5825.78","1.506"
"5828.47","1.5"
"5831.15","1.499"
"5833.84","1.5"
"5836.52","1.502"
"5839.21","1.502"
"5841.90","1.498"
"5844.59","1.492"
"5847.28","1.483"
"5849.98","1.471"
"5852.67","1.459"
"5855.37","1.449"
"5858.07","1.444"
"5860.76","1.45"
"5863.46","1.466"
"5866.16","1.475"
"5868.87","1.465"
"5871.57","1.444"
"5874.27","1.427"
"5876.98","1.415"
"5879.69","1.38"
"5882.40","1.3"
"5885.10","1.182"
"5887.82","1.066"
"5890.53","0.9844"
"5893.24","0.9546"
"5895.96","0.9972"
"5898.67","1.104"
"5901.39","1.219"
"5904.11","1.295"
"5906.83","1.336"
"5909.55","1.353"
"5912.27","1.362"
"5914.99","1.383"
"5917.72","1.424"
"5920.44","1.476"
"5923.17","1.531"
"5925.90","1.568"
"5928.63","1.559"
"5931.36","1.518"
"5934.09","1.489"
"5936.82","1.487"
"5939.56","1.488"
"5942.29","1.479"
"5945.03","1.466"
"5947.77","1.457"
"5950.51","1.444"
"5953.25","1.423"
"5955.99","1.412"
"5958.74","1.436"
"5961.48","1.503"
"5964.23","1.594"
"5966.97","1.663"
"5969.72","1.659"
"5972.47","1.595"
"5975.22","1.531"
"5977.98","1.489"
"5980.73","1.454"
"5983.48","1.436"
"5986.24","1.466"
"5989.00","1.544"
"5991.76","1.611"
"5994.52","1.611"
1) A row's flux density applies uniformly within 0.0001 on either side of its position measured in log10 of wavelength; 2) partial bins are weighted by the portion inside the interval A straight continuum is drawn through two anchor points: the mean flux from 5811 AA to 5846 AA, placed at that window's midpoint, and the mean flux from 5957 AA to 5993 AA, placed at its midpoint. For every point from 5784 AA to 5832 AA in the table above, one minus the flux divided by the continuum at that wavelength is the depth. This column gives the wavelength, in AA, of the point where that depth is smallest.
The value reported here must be 5793.68 AA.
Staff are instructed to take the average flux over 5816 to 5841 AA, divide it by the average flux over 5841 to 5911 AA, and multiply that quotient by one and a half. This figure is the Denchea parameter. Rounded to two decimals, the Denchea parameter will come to 1.70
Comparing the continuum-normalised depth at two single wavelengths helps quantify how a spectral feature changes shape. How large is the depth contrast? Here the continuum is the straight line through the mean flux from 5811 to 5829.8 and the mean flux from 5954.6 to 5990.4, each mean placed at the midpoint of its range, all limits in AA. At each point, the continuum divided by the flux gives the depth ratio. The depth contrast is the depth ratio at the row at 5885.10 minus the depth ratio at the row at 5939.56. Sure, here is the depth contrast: 0.26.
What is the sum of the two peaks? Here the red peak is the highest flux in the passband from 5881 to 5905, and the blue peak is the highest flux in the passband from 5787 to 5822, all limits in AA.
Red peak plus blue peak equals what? 2.84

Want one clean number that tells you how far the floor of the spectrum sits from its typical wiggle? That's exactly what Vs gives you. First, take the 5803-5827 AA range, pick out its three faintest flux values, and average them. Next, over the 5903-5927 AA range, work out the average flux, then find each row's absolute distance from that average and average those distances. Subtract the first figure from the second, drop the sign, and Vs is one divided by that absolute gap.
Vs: 0.700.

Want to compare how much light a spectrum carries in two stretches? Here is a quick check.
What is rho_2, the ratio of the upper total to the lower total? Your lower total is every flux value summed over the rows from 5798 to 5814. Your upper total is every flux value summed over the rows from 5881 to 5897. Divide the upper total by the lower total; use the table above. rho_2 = 0.72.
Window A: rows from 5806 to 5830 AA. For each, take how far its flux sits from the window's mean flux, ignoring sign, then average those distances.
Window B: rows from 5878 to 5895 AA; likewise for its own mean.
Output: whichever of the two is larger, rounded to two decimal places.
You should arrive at 0.14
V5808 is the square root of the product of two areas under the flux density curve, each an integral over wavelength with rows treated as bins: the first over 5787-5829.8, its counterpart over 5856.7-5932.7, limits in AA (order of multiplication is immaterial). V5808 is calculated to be 81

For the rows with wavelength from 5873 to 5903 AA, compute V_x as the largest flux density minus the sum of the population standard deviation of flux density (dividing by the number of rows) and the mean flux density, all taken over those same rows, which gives 0.074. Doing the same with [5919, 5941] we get 0.020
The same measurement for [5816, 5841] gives 0.004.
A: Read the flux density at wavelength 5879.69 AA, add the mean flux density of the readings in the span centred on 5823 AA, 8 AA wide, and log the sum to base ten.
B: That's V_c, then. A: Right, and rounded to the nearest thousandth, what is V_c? 0.461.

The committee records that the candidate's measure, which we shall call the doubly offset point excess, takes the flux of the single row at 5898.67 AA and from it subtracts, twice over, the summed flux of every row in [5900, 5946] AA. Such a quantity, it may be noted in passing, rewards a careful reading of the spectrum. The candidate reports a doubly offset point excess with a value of -48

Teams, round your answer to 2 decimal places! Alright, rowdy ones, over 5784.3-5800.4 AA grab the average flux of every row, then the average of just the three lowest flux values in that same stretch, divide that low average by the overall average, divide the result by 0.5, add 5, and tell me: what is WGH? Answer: 6.98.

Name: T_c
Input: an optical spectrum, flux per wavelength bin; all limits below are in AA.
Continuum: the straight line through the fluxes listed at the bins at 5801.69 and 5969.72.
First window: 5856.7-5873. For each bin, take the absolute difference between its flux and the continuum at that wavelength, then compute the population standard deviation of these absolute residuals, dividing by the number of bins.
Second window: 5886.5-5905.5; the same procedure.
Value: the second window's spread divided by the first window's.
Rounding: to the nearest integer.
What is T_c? 10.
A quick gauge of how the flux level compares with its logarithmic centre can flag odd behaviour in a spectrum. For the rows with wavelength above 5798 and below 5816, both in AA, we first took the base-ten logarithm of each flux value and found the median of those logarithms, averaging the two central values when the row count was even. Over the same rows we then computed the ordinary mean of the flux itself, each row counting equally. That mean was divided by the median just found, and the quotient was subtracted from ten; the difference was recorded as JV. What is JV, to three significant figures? 1.55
